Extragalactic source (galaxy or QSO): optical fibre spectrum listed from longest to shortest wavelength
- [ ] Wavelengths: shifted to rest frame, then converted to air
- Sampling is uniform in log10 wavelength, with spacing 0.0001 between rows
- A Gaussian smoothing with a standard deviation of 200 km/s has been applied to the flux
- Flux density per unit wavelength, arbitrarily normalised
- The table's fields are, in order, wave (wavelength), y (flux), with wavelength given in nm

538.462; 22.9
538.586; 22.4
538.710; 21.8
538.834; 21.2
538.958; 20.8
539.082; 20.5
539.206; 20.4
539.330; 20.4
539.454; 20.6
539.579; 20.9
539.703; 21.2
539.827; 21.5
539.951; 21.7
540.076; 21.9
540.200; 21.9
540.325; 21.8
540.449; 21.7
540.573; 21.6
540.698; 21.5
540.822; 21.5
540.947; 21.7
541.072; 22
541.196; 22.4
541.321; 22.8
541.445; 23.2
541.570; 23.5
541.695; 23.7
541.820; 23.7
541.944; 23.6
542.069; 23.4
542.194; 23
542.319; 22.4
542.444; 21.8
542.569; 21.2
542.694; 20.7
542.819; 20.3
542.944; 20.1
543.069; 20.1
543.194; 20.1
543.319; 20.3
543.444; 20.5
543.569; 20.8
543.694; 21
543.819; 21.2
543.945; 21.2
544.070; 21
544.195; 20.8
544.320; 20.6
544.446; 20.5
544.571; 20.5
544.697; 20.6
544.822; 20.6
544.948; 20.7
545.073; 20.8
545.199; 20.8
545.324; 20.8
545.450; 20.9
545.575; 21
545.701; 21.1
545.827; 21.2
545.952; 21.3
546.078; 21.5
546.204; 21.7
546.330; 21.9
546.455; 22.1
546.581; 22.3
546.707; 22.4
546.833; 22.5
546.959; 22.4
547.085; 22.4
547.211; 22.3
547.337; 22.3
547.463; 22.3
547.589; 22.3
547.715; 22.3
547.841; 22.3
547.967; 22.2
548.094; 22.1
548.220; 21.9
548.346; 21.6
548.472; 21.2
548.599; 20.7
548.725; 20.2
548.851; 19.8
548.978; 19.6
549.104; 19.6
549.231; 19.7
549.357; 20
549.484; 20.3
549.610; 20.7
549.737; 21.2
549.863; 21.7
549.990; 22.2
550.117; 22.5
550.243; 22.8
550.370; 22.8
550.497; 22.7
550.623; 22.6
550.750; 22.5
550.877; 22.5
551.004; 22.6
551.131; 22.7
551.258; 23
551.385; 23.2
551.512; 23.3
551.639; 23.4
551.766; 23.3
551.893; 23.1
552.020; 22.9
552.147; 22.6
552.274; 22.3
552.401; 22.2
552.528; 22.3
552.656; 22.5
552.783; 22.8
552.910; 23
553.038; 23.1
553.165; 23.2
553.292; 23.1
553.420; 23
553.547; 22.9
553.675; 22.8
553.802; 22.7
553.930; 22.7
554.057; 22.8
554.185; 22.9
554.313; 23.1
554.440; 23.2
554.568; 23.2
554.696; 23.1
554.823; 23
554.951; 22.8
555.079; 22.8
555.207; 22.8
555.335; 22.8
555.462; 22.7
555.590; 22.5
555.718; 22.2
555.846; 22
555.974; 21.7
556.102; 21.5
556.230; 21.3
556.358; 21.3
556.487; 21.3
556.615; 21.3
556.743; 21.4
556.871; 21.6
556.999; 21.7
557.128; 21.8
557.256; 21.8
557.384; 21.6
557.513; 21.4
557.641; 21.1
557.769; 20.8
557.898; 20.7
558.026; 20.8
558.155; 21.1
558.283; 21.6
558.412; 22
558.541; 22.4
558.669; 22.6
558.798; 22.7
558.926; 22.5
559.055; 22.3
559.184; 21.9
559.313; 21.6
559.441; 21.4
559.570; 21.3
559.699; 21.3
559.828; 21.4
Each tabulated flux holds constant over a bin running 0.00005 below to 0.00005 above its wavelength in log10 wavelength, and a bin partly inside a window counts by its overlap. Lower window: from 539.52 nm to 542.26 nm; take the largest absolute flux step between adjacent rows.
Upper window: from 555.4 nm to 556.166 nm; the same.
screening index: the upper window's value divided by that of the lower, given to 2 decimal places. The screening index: 0.75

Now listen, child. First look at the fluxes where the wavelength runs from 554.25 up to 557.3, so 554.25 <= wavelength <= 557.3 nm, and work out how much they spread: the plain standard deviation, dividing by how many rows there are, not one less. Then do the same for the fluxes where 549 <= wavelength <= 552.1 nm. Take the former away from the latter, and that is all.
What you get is 0.48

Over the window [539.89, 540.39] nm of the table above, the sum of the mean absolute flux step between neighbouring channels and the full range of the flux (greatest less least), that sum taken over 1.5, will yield 0.20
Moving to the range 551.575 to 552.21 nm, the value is 0.67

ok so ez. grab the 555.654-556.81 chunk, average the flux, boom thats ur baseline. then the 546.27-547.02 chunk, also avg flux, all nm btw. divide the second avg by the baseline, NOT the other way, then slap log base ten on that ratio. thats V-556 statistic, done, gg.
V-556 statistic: 0.014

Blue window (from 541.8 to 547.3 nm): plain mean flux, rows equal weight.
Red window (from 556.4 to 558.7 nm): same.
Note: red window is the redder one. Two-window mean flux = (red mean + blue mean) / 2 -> 21.4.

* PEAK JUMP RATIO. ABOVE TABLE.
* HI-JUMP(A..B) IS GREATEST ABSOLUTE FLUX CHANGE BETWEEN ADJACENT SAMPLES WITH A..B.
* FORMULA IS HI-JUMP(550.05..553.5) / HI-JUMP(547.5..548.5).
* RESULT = 0.75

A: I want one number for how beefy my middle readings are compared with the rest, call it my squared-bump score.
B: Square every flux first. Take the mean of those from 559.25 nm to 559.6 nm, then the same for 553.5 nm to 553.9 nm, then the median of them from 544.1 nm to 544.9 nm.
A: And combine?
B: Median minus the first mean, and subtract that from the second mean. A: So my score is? 555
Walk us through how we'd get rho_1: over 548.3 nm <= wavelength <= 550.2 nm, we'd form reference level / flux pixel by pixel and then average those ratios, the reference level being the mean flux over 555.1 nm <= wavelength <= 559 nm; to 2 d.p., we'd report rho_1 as 1.05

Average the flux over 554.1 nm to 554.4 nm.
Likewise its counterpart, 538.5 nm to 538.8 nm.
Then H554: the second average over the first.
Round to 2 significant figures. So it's 0.96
